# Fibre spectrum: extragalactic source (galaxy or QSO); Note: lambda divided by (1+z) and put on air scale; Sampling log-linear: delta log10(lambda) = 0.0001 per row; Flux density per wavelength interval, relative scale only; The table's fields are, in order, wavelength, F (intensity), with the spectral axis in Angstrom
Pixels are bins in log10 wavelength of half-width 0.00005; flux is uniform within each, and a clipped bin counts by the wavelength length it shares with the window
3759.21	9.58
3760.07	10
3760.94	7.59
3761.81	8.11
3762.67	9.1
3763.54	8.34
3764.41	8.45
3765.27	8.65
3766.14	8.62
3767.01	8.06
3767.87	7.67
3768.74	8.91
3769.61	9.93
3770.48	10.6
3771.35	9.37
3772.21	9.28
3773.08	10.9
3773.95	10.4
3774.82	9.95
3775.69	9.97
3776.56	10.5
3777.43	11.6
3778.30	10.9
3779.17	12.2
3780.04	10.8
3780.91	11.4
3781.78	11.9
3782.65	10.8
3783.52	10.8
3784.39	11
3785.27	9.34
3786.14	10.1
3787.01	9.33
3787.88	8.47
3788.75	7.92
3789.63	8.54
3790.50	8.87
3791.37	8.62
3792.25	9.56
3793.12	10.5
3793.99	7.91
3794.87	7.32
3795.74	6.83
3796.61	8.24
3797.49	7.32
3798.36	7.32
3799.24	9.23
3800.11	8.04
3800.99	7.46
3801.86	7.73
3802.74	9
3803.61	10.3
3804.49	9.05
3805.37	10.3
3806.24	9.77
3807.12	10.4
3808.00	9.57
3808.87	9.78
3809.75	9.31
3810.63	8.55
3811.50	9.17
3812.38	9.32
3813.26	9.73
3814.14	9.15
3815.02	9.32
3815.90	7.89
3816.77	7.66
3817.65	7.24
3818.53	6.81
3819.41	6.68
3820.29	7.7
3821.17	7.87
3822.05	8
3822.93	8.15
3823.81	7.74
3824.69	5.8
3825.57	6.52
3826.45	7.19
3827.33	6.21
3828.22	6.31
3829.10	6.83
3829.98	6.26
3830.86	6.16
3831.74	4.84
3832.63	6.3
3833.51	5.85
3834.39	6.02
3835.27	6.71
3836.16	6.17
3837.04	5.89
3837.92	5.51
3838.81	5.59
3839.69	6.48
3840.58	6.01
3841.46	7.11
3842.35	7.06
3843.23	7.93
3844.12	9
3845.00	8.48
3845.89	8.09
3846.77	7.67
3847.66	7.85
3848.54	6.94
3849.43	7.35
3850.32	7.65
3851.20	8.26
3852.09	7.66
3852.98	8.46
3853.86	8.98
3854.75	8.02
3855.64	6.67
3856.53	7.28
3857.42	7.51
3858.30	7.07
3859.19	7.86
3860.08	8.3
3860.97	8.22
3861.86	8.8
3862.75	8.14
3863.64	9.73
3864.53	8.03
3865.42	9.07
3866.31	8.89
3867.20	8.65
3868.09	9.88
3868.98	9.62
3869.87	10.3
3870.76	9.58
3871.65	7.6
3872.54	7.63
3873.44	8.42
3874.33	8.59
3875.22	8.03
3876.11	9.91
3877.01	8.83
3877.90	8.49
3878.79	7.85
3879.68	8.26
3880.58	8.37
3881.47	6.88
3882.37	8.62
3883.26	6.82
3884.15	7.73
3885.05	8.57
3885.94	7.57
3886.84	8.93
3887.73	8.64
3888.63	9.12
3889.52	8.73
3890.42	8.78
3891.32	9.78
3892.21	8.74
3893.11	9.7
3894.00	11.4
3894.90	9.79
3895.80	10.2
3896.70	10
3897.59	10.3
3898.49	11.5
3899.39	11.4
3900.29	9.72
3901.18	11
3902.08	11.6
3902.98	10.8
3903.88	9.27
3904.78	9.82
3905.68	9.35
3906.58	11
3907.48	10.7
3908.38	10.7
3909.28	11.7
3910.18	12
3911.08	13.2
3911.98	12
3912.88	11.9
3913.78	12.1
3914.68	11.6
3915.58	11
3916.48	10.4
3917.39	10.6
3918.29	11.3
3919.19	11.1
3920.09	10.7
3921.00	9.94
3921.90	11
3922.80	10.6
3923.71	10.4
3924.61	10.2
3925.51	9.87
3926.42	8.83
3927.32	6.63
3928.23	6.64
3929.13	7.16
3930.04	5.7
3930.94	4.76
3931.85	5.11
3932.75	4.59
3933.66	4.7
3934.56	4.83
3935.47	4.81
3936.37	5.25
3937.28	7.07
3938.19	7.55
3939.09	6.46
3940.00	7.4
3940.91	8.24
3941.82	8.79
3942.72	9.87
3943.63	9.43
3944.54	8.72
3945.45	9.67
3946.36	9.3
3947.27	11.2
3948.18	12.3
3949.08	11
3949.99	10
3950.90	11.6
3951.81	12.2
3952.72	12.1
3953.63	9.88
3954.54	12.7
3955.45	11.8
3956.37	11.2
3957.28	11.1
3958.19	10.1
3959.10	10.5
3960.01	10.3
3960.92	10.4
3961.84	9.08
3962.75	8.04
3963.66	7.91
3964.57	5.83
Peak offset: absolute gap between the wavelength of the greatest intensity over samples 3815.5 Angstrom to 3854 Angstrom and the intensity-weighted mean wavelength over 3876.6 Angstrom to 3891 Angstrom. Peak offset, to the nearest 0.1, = 39.7 Angstrom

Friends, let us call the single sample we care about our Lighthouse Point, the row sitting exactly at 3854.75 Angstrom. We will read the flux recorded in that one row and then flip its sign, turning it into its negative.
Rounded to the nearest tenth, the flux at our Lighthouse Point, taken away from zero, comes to -8.0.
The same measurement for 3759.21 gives -9.6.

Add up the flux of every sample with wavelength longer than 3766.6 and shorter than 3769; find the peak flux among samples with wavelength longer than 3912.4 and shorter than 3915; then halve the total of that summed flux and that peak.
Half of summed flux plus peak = 18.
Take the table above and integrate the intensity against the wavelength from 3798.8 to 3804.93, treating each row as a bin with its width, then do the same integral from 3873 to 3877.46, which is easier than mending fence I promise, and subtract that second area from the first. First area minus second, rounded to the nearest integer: 14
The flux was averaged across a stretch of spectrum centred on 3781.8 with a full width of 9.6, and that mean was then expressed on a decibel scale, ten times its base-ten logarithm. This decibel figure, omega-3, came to 10.4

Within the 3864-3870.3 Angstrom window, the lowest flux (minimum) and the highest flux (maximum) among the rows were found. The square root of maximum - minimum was 1.51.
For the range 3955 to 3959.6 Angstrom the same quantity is 1.30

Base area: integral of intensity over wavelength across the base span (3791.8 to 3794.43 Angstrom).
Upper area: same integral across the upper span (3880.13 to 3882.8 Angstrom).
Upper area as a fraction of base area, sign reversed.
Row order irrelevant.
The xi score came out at -0.87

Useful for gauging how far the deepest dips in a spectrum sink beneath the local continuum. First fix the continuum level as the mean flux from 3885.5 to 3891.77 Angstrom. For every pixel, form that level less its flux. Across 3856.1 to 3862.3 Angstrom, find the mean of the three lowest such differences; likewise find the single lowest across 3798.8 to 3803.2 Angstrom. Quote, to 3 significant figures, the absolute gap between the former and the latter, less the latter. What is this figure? 1.23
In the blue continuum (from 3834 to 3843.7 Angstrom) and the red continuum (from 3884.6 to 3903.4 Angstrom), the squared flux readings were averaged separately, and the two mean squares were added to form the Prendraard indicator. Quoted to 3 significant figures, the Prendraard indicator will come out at 139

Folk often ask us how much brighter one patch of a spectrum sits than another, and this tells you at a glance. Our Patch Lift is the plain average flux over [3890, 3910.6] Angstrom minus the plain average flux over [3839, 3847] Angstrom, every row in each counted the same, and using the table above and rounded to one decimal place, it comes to 2.9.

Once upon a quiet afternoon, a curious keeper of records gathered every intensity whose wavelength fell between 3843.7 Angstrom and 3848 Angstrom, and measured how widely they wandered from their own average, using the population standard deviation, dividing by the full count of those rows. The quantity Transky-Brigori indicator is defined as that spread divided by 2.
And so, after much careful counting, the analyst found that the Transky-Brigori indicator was 0.24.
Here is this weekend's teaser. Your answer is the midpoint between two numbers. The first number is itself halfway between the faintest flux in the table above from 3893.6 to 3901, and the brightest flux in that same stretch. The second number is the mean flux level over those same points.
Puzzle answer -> 11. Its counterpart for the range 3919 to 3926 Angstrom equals 10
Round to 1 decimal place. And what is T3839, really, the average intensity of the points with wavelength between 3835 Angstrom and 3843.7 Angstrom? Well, 6.4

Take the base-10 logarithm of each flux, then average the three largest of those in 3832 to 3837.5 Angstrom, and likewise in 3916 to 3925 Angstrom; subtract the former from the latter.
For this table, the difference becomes 0.24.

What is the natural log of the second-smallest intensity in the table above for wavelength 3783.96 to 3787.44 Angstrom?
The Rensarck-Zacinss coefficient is 2.23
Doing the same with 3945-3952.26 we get 2.27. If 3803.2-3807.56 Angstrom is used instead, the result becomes 2.28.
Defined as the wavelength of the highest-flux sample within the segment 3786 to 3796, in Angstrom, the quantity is 3793.12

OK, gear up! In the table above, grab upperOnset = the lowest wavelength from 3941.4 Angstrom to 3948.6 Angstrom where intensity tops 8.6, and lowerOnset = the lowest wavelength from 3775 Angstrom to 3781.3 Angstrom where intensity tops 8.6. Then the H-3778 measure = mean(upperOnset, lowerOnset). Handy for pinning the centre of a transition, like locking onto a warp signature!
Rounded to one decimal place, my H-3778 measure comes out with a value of 3858.8 Angstrom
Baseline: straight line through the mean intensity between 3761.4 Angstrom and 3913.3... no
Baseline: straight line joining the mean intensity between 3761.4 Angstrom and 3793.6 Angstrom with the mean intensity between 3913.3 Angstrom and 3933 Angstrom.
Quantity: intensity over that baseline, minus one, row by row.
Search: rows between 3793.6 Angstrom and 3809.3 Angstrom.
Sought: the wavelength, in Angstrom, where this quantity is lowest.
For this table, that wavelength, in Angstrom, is 3795.74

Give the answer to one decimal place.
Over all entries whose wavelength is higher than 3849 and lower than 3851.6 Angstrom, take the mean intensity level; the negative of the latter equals -7.8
